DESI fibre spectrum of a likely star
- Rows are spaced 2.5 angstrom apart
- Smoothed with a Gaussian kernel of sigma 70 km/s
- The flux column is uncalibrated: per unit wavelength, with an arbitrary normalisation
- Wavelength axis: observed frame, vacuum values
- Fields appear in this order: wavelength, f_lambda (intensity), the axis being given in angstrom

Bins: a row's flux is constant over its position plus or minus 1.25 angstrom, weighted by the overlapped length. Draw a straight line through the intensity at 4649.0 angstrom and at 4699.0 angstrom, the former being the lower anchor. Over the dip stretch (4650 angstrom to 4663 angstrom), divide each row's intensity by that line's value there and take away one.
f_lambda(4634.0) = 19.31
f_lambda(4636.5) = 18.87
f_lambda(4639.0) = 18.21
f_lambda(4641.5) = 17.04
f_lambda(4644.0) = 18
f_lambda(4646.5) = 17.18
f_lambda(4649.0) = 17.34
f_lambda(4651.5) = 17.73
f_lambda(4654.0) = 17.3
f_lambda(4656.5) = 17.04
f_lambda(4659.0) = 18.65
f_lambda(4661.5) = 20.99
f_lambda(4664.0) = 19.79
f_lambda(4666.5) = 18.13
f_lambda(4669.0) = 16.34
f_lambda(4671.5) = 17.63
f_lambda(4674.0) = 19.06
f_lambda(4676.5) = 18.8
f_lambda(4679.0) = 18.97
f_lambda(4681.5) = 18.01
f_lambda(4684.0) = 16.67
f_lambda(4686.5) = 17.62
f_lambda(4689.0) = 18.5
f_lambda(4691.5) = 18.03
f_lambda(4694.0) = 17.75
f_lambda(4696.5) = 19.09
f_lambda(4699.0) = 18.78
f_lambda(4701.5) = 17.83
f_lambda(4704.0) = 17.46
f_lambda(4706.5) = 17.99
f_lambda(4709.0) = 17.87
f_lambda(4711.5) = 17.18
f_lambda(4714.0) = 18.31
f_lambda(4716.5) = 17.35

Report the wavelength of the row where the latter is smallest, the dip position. 4656.5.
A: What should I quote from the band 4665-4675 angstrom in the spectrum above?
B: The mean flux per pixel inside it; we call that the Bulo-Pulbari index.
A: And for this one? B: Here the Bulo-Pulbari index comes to 17.8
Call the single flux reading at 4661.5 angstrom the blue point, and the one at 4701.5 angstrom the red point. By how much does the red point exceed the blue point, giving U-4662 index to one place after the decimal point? -3.2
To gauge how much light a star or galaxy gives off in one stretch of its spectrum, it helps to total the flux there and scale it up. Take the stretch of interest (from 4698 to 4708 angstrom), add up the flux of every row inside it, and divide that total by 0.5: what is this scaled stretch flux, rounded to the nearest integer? 144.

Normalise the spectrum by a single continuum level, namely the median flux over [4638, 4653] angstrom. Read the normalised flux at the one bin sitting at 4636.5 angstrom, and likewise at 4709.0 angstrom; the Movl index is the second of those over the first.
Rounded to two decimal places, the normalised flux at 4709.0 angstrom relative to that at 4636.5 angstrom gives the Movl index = 0.95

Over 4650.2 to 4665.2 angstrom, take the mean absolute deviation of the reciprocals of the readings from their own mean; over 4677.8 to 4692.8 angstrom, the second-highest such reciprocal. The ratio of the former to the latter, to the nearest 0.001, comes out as 0.062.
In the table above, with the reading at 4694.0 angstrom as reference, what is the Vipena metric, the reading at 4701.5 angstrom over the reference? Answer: 1.00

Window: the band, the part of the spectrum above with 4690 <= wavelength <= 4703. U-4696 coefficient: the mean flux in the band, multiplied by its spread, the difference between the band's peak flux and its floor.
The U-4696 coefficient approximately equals 25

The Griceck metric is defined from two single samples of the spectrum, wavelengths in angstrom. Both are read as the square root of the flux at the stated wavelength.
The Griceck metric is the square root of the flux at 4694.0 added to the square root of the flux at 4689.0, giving 8.51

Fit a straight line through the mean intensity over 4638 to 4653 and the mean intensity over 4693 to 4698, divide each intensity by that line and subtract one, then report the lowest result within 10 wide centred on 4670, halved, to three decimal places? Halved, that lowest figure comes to -0.046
